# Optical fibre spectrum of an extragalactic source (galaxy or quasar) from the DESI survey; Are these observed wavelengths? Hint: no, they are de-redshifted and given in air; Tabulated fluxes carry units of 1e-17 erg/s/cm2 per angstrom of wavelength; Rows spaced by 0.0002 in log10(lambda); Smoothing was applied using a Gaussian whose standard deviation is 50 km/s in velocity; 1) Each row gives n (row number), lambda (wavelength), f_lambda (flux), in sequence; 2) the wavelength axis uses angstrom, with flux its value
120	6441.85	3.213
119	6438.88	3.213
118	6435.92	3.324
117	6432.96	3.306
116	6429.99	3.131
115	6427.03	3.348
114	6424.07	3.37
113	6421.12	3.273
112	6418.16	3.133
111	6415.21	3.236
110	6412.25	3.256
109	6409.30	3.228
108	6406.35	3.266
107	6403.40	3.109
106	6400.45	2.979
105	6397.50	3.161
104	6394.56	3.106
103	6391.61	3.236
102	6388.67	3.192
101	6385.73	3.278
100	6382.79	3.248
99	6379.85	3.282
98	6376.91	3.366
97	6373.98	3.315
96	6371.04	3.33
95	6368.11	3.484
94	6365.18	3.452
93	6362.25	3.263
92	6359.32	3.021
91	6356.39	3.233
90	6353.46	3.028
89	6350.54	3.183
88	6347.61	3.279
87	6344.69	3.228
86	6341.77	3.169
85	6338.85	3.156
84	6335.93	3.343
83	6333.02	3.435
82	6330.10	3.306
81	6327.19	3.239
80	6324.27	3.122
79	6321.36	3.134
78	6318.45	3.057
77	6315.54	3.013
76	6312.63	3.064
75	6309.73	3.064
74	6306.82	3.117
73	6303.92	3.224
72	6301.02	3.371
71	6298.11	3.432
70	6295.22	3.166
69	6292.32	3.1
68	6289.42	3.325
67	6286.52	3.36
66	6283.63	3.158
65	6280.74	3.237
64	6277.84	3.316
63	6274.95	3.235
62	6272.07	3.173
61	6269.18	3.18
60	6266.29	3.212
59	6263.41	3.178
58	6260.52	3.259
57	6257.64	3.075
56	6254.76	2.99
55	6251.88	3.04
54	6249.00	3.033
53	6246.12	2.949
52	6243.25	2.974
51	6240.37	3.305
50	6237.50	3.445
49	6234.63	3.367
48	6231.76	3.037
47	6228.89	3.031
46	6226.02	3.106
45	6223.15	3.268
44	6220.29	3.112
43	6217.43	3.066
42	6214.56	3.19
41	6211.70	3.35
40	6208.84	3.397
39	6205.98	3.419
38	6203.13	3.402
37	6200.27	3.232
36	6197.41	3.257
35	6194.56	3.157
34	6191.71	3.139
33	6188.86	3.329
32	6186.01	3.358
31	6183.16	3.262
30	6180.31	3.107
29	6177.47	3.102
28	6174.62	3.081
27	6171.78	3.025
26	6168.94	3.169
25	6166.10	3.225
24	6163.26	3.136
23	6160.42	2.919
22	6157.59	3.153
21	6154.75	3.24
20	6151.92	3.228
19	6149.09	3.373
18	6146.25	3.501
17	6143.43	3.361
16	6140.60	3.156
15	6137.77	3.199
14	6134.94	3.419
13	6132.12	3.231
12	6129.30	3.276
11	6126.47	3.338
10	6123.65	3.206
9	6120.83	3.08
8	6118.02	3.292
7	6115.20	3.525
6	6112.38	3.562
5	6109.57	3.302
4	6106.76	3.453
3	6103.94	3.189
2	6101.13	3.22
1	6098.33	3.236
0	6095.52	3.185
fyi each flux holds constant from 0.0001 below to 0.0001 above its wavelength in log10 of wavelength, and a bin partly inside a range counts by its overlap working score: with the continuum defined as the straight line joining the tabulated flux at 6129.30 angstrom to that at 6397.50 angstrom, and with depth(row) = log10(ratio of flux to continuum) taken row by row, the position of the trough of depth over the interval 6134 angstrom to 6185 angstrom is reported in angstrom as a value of 6160.42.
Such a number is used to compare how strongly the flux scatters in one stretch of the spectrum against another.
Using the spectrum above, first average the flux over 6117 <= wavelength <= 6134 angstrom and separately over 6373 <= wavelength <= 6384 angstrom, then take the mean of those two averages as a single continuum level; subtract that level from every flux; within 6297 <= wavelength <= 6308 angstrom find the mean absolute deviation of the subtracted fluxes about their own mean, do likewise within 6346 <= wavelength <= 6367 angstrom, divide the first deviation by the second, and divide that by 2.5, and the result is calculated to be 0.411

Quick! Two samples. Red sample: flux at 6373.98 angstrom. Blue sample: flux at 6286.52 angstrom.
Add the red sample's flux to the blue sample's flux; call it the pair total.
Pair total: 6.7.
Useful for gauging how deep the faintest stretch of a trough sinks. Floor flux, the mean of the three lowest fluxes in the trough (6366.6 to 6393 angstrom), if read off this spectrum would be 3.23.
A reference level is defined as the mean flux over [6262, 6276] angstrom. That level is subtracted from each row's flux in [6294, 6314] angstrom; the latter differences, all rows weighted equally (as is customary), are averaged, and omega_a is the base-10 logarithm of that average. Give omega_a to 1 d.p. -2.0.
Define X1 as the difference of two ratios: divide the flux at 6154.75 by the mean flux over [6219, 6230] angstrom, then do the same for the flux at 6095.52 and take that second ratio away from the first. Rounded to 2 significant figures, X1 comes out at 0.018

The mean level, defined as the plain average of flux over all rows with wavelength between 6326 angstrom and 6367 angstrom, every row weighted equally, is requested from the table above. 3.24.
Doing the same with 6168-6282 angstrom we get 3.19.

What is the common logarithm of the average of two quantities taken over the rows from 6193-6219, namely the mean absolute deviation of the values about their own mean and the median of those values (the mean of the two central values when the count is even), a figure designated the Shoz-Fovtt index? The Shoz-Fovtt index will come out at 0.226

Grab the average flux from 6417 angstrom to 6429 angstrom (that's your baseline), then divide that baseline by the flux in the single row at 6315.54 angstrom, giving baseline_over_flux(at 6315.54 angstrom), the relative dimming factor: 1.09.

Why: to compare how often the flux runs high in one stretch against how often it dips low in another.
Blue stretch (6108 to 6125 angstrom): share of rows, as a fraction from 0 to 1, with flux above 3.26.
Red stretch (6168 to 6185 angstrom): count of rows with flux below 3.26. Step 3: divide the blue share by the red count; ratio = 0.13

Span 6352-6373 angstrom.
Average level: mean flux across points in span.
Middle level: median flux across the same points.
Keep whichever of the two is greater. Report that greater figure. 3.263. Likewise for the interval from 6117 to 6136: 3.276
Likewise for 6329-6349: 3.279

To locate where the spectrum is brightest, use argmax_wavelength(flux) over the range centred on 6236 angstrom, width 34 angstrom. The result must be 6237.50 angstrom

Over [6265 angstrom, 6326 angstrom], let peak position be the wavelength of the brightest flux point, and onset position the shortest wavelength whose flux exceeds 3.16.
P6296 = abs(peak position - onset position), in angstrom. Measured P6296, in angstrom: 31.8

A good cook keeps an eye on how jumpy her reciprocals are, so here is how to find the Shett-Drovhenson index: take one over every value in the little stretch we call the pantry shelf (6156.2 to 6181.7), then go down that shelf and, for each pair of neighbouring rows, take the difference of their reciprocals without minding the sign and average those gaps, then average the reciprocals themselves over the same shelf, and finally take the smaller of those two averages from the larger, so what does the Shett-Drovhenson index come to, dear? 0.312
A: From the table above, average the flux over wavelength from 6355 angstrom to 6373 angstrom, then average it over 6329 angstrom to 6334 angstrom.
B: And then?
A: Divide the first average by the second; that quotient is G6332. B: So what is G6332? 0.98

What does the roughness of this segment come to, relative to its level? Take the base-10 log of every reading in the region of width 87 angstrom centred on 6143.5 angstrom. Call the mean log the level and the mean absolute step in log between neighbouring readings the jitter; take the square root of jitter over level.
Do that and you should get 0.18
